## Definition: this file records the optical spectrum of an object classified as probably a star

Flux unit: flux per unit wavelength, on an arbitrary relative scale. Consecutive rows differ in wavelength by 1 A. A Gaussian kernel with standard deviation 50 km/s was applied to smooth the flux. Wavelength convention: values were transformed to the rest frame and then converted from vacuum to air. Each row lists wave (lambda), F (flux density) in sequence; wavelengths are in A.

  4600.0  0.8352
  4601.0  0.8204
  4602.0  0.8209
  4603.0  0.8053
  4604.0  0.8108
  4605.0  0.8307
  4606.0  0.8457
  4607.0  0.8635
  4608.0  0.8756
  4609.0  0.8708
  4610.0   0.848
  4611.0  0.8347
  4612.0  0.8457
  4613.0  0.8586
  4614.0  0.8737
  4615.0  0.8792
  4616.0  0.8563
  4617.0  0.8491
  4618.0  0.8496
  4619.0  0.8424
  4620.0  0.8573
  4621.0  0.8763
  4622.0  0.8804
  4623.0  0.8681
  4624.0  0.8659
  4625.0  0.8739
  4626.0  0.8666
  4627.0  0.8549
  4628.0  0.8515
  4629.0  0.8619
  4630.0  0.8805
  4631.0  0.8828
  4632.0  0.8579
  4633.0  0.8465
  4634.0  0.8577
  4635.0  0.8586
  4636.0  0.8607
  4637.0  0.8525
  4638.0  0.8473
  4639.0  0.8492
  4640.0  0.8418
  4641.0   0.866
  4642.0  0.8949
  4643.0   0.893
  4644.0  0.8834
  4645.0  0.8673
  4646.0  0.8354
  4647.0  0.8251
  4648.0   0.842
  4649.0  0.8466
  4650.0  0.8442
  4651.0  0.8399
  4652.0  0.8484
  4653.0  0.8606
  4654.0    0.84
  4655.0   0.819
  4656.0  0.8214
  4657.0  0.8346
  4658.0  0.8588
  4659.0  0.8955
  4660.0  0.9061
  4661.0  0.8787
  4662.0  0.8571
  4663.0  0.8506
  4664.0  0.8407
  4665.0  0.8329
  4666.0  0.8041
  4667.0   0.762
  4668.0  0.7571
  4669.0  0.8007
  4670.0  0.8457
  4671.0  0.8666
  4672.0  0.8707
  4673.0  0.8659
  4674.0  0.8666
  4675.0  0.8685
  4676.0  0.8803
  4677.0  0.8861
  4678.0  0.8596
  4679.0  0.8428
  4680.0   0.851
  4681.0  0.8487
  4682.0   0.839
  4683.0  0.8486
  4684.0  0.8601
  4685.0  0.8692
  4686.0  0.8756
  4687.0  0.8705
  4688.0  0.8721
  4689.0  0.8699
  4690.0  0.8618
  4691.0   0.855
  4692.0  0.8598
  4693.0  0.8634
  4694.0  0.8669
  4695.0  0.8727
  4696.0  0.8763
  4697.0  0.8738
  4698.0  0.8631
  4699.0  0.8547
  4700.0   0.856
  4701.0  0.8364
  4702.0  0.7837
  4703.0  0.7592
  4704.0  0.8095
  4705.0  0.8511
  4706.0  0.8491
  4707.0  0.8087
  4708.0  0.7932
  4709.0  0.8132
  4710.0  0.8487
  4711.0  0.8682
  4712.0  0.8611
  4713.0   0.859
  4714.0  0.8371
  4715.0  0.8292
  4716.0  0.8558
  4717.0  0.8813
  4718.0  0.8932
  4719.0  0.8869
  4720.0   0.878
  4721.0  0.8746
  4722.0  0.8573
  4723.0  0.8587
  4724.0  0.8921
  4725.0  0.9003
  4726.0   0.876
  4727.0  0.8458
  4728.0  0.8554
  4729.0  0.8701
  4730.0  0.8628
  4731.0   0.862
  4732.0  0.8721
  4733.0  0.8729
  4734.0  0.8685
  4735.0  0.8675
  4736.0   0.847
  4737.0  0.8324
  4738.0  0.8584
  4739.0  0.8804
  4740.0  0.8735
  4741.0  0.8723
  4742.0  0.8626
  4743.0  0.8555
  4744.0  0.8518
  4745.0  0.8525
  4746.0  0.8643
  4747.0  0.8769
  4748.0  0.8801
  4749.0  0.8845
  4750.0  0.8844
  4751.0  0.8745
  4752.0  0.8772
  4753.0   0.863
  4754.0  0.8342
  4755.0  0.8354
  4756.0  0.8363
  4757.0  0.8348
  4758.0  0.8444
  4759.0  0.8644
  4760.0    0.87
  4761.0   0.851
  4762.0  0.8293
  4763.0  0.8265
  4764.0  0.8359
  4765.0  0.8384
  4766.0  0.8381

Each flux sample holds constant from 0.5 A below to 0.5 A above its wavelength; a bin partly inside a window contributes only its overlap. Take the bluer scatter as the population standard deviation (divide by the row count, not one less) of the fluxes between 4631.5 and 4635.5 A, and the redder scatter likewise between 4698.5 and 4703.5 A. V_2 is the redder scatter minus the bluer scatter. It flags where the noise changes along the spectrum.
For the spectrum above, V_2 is 0.03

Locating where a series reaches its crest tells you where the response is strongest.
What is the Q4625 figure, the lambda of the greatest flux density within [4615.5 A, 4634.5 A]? 4631.0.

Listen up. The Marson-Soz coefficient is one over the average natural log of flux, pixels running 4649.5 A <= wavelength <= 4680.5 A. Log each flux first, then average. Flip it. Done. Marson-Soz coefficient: -6.0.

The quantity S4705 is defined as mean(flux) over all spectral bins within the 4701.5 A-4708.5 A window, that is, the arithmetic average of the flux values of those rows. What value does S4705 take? 0.808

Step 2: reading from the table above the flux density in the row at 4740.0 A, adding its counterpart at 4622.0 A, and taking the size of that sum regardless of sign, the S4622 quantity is 1.754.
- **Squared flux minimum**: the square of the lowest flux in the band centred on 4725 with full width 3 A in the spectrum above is 0.767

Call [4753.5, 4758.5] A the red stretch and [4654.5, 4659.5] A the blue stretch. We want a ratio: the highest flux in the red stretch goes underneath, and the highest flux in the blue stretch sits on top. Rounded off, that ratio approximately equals 1.06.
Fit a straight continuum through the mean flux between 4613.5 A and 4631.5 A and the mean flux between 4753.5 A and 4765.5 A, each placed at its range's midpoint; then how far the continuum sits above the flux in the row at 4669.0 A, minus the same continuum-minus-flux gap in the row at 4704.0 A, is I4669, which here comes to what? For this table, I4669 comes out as 0.015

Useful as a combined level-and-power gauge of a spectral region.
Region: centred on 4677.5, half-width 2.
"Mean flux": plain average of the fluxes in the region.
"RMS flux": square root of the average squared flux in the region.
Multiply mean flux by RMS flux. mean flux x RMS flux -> 0.752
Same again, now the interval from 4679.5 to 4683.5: 0.717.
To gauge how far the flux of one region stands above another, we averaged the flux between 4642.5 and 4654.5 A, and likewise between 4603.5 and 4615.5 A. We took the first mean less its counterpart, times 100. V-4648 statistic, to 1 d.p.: -0.1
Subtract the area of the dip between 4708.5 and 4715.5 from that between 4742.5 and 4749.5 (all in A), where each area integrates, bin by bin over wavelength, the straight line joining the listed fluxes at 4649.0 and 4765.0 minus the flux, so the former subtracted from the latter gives -0.17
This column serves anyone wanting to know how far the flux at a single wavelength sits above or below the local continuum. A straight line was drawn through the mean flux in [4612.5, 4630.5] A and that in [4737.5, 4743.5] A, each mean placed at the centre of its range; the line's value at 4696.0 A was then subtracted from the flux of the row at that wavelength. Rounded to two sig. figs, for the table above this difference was 0.010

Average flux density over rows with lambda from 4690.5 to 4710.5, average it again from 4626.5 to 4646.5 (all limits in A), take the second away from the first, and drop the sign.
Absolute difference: 0.022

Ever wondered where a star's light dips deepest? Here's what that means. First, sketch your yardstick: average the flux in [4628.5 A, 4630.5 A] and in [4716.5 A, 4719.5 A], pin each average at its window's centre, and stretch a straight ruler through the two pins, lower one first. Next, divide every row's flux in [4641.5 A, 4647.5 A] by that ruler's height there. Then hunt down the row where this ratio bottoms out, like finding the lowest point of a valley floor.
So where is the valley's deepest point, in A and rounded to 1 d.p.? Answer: 4647.0 A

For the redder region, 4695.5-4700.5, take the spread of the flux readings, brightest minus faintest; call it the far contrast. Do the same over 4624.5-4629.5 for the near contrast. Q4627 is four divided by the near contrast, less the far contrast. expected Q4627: 179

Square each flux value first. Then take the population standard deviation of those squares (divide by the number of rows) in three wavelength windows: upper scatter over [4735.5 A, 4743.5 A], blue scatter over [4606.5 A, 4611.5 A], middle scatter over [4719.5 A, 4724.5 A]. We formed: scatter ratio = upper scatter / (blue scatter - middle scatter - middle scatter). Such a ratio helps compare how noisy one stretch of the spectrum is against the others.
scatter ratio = -1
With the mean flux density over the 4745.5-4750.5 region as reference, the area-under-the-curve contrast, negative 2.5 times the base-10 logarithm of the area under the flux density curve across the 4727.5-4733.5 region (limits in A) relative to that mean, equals -1.9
